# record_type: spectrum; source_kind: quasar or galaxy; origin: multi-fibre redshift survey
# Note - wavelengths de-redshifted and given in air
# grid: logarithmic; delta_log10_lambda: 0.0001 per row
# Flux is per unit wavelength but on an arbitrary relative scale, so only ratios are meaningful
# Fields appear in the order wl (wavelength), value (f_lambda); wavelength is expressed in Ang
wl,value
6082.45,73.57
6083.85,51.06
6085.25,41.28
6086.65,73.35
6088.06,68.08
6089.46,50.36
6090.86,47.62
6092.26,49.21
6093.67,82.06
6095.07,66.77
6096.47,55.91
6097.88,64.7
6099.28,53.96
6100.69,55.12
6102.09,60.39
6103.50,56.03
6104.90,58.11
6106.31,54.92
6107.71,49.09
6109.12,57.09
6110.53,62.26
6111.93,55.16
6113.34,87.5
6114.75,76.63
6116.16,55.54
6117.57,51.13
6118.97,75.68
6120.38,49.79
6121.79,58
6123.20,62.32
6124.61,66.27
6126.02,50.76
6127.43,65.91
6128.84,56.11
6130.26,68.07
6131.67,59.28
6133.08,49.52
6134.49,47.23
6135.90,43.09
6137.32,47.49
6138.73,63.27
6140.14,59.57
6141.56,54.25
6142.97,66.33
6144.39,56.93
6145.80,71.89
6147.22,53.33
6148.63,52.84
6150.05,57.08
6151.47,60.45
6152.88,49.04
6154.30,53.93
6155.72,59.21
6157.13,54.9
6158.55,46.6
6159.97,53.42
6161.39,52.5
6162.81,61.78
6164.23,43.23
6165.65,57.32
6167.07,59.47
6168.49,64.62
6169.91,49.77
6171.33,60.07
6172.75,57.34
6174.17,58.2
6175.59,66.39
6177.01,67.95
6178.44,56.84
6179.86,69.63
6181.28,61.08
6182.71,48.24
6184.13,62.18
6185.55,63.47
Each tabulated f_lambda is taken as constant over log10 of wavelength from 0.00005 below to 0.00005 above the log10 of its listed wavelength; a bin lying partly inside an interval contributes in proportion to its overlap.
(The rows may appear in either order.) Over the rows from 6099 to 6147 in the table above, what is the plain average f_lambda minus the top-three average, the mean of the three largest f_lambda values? -21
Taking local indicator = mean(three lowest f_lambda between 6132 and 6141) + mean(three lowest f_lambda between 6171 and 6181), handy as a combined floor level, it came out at 103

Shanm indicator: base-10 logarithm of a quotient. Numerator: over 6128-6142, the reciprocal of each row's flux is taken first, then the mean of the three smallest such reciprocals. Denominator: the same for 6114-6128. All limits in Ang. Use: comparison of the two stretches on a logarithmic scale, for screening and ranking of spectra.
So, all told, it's 0.058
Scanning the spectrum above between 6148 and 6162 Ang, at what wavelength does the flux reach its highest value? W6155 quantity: 6151.47 Ang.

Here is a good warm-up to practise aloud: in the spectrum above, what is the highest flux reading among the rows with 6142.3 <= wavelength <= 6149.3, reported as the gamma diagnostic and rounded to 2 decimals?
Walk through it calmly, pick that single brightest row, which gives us 71.89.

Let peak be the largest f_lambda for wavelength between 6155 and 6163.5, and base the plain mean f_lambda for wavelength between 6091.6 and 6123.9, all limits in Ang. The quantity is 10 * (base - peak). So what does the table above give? -10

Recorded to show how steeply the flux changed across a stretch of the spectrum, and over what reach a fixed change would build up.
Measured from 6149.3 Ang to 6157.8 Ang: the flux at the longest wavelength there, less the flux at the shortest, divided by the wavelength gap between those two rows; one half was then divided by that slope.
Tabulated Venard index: -1.6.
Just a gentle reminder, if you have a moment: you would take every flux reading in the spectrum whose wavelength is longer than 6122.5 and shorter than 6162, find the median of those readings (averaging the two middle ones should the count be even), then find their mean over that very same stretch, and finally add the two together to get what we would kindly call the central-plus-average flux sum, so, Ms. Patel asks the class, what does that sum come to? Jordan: 112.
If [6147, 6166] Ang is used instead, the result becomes 108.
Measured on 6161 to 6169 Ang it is 115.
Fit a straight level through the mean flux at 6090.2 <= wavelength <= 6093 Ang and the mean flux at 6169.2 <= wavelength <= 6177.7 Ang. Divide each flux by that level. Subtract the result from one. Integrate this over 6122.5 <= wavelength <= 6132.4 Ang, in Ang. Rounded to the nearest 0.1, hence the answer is -1.4 Ang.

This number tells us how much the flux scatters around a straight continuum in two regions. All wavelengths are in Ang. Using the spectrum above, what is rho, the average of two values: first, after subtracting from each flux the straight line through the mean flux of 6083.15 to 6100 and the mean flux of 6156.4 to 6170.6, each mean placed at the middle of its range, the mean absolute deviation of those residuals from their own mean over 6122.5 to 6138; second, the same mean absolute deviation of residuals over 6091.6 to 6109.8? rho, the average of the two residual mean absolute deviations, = 6.7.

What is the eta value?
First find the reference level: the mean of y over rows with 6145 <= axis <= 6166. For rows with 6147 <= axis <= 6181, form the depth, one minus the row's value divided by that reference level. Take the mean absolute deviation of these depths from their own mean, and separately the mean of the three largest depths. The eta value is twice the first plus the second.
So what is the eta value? 0.34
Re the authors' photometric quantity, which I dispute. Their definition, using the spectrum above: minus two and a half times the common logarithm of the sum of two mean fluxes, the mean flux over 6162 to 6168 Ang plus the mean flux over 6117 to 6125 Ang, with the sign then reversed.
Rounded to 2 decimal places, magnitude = 5.16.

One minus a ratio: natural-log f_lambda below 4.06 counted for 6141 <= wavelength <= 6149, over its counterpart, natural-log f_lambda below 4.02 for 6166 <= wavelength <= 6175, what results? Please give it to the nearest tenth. -3.0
